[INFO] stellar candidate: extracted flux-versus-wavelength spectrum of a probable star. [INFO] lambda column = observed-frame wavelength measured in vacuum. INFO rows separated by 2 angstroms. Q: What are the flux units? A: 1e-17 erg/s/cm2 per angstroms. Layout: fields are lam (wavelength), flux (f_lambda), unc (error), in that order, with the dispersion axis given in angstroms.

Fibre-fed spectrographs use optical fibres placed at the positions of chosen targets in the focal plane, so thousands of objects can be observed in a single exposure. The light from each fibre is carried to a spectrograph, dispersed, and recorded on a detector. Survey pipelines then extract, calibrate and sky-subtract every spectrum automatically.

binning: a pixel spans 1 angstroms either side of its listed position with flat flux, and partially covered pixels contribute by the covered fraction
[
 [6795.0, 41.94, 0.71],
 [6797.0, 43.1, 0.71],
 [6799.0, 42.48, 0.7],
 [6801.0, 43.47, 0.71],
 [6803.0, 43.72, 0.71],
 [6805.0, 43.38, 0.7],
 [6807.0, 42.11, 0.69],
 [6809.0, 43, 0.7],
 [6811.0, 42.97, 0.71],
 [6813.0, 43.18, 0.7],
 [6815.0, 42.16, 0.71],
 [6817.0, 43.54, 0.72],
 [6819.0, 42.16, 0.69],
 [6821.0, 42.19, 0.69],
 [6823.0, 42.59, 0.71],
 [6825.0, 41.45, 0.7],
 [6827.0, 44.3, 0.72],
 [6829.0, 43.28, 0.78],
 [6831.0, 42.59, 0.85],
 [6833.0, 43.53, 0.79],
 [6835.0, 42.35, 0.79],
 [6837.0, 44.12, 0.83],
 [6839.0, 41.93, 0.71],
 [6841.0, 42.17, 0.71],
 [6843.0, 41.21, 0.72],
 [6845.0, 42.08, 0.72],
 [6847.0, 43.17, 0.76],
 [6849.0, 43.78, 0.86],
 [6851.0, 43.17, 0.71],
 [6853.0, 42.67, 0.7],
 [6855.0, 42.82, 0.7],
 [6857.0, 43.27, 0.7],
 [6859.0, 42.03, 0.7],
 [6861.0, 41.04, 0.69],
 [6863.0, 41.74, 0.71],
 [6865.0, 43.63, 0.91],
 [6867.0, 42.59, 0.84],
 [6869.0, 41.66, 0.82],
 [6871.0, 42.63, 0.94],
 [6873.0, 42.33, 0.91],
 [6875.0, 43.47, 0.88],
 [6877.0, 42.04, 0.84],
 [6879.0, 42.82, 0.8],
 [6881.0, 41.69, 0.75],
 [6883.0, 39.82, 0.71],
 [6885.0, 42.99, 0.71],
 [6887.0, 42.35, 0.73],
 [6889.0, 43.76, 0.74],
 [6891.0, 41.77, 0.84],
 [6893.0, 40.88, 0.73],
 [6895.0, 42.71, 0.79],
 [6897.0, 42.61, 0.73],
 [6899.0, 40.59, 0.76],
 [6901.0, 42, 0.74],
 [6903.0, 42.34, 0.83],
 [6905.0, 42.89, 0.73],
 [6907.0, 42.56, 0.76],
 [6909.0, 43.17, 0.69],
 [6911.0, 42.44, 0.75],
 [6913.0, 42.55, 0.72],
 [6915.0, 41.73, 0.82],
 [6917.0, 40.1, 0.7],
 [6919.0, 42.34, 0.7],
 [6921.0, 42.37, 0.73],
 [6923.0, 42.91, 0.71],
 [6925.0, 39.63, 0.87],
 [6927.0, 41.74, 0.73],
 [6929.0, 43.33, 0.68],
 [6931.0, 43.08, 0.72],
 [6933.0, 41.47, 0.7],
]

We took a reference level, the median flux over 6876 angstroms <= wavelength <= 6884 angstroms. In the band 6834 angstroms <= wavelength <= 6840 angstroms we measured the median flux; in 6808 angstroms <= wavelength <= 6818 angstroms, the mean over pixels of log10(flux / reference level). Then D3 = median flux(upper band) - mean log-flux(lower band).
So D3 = 42.3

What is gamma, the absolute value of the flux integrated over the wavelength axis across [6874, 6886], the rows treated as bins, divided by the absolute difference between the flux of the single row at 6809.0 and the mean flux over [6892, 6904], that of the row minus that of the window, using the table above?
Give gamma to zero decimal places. 442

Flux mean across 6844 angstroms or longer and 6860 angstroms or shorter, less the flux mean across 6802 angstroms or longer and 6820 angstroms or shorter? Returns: -0.04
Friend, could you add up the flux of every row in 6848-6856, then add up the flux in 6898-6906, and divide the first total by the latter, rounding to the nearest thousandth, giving 1.028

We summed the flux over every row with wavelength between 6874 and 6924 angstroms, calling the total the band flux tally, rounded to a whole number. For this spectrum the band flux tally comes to 1055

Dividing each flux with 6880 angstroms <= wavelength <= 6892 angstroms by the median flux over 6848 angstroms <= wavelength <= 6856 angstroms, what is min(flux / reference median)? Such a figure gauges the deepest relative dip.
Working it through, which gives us 0.926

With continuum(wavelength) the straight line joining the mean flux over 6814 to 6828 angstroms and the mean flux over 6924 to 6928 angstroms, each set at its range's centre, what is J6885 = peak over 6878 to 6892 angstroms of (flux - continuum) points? 2.4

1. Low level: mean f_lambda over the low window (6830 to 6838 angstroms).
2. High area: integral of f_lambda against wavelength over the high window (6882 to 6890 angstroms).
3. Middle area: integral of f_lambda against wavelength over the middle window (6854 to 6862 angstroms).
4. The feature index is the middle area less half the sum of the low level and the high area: 148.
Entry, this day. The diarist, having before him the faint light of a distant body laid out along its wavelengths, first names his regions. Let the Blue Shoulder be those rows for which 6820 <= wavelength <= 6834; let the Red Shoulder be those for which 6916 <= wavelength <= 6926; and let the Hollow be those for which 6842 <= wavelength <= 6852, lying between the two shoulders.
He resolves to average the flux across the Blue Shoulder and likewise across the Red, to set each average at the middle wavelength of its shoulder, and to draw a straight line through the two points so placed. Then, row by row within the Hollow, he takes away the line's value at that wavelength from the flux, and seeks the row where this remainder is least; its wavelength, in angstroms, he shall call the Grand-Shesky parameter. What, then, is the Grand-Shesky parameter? 6843.0 angstroms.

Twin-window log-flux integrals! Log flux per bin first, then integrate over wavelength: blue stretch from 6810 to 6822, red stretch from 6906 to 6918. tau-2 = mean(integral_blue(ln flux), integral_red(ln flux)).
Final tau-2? 44.96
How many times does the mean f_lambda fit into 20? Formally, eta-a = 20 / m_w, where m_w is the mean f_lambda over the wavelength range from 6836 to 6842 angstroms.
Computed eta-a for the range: 0.468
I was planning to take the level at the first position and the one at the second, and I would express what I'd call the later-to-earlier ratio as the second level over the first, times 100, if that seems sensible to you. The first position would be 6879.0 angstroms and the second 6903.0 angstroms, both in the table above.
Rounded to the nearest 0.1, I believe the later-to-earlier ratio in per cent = 98.9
